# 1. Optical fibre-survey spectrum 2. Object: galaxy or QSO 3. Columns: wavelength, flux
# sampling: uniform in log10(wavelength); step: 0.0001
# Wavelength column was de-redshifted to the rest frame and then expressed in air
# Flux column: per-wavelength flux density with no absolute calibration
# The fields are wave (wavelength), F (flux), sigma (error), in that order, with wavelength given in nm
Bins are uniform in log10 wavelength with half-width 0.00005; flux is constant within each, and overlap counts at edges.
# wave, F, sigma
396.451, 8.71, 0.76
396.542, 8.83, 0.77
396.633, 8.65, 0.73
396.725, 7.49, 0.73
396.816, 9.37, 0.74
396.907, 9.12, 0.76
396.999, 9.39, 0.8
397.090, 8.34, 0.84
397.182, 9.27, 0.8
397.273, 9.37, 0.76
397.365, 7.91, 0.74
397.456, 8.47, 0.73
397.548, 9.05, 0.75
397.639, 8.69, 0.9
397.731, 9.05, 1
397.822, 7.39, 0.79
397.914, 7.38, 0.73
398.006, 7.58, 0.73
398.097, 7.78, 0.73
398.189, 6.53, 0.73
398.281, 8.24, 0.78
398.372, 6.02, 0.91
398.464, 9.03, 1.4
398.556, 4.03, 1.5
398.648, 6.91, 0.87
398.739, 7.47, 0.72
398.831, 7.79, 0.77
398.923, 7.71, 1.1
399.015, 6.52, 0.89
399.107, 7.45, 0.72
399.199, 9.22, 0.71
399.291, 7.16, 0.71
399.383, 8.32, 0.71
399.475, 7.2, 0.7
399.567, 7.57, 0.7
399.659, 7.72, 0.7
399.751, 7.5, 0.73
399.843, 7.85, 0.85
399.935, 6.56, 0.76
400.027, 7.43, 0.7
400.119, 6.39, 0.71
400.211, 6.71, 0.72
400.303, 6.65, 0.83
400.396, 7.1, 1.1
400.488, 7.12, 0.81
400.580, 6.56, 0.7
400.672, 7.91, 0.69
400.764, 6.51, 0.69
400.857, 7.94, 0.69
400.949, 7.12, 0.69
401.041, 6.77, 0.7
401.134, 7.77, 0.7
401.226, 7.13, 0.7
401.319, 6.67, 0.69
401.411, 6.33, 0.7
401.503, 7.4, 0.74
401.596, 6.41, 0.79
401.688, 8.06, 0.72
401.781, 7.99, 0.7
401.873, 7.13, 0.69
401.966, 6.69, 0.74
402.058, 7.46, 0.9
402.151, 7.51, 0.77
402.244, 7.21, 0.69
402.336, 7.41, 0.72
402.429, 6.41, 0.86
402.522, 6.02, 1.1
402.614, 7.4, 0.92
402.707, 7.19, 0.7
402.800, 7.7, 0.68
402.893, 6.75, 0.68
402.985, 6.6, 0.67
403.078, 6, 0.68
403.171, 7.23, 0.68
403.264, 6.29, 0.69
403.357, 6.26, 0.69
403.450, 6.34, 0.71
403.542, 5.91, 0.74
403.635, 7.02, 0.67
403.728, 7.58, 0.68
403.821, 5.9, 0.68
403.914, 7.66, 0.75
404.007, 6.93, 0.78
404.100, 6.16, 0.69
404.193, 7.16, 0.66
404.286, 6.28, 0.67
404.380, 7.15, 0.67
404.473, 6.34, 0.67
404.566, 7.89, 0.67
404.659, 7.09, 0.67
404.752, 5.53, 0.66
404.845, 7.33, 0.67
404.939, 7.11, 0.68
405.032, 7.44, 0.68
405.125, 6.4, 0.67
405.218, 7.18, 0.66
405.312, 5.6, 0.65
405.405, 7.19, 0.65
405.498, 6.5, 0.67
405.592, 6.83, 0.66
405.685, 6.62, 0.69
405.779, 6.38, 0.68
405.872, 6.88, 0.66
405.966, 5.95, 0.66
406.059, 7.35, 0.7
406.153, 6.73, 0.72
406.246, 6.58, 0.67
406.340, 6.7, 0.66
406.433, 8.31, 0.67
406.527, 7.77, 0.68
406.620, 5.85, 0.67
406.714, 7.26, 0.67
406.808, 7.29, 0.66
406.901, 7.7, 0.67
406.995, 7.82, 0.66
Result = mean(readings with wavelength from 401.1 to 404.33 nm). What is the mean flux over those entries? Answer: 6.9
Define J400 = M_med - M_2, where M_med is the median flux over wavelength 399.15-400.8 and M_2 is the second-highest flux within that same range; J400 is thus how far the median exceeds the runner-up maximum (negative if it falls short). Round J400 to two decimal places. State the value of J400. -1.14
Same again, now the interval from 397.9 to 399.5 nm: -1.57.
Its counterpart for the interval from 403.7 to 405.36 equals -0.56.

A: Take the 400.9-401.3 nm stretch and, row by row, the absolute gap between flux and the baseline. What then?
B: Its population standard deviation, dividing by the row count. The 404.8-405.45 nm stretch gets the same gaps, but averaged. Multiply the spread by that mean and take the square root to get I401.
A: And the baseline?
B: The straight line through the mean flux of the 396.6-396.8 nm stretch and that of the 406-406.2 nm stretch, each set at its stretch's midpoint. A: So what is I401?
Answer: 0.3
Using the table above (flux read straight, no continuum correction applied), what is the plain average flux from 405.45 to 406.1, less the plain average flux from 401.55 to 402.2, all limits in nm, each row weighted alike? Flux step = -0.68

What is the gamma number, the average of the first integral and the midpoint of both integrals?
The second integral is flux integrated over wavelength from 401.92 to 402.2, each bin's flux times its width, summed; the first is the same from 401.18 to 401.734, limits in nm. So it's 3.4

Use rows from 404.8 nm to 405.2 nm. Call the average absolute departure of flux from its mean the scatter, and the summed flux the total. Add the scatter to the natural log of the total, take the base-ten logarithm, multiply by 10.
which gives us 5.66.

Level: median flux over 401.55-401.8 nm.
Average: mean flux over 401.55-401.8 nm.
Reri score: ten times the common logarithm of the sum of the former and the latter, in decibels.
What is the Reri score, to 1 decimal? 11.9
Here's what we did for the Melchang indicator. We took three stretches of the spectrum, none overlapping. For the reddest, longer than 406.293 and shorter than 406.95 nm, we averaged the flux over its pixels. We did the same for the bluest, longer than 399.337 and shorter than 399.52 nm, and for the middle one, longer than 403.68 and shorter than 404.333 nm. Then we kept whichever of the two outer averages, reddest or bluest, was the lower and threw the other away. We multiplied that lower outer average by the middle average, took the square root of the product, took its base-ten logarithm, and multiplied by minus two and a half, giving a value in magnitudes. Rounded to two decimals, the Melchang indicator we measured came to -2.12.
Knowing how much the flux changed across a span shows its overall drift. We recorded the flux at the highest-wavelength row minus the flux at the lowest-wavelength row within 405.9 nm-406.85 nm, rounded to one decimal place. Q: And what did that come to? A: 1.3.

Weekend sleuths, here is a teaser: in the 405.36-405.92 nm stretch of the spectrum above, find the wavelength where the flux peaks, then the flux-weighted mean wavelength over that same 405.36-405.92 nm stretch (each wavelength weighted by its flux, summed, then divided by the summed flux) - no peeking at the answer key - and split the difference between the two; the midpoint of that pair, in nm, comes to 405.52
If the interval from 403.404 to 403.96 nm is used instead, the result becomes 403.80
